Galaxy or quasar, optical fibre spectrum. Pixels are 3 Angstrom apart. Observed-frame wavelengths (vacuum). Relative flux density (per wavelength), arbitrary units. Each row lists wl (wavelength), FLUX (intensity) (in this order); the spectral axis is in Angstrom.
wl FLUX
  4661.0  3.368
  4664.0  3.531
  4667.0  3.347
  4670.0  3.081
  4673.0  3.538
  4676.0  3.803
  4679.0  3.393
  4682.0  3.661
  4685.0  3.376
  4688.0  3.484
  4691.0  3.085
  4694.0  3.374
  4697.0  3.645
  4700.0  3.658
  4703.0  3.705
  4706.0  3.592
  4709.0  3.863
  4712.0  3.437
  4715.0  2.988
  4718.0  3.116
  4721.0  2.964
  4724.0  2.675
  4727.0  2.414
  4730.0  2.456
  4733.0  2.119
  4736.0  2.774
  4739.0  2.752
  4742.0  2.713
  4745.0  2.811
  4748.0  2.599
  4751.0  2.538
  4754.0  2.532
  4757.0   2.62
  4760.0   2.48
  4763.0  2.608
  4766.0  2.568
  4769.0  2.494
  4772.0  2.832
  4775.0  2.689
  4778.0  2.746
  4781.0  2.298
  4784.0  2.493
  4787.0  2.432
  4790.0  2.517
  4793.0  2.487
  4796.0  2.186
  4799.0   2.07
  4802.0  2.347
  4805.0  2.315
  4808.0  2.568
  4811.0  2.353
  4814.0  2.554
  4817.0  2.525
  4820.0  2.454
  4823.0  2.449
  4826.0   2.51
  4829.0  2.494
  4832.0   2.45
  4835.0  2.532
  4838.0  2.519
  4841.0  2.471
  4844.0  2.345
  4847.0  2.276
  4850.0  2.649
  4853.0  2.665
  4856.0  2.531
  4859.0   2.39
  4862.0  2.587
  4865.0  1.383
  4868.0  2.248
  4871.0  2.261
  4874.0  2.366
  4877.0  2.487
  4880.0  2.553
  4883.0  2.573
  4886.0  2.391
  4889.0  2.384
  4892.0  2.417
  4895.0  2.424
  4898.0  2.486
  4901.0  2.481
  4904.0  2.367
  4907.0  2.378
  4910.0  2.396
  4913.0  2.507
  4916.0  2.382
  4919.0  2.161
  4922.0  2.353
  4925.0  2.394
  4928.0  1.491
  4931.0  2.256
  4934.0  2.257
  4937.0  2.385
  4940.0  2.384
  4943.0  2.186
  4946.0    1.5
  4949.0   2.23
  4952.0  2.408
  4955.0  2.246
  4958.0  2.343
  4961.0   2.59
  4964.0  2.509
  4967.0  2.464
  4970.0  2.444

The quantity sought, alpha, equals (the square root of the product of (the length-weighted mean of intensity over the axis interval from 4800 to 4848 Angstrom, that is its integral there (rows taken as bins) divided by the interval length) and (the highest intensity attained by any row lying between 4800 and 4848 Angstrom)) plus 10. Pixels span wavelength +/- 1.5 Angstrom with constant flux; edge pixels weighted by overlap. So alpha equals 12.5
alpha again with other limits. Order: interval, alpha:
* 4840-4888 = 12.5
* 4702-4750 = 13.4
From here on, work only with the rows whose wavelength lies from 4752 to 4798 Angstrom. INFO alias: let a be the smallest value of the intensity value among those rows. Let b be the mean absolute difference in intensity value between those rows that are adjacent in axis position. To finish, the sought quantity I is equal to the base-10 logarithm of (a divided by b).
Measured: 1.16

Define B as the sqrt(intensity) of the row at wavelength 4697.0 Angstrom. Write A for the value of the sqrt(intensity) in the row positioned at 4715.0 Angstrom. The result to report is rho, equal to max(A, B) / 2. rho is 0.955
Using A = 1.73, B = 1.91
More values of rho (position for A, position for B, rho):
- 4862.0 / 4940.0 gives 0.804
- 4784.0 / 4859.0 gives 0.789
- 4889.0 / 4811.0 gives 0.772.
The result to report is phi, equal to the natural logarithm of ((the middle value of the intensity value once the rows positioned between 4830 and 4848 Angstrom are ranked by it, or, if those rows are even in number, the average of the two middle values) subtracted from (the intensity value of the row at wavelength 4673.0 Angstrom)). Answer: 0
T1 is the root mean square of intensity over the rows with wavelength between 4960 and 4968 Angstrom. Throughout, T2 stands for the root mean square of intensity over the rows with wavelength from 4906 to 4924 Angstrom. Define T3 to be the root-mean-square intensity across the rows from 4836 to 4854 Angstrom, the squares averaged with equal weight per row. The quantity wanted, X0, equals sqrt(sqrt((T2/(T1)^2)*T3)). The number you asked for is 0.981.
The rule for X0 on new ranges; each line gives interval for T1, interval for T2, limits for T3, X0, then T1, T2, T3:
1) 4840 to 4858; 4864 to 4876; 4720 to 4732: 0.972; 2.49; 2.10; 2.6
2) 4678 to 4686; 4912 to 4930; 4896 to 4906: 0.820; 3.48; 2.24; 2.4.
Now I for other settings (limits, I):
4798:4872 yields 0.87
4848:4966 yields 0.81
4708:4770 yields 1.07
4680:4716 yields 1.09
